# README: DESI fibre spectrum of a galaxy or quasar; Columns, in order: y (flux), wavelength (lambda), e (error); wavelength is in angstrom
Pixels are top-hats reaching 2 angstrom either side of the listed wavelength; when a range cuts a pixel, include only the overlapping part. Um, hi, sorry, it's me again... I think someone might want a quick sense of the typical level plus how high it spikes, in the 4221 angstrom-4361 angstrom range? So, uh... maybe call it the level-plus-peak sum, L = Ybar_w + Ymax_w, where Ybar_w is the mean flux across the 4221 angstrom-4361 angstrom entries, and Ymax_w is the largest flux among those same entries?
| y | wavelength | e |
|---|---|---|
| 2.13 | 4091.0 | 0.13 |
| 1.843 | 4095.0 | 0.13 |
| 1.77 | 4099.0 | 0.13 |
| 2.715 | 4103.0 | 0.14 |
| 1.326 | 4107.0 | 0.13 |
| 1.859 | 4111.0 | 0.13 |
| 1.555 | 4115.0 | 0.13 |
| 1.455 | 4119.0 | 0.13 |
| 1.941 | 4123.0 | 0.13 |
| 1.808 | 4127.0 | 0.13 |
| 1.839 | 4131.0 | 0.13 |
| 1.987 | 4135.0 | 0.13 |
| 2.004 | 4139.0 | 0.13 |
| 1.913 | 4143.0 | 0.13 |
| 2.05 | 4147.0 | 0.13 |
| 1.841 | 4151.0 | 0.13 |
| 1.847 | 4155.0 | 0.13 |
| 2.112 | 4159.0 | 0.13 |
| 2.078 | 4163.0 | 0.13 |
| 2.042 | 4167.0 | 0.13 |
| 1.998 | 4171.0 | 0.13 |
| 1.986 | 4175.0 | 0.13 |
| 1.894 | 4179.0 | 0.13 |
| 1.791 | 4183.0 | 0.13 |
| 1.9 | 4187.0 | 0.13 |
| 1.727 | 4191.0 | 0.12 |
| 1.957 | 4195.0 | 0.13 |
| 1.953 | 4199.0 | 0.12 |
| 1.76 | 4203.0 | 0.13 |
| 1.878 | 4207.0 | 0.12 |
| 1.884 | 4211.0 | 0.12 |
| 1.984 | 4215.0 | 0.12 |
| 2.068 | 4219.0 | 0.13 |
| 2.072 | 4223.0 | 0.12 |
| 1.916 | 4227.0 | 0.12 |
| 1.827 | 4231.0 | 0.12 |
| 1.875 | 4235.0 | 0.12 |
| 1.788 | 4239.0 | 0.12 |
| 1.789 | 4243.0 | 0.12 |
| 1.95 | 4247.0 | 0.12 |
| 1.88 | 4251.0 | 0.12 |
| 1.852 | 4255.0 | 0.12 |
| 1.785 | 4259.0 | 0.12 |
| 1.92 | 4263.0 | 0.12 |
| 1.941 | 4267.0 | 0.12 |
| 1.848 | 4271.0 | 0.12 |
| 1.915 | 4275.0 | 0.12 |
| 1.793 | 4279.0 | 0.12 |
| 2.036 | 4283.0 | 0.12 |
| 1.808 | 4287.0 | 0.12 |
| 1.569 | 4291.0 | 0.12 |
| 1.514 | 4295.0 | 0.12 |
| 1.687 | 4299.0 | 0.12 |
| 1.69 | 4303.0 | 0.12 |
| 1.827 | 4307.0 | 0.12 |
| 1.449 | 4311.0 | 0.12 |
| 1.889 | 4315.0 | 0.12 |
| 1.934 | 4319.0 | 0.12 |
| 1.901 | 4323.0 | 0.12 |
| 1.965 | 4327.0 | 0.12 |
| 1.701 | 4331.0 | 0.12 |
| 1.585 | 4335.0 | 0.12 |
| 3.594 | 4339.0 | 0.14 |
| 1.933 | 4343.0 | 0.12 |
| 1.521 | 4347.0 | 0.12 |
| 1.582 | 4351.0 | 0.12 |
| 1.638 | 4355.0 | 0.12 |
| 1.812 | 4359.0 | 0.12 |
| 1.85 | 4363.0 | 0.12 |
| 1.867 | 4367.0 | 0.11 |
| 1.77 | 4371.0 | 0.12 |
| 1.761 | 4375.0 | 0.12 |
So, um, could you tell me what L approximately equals 5.45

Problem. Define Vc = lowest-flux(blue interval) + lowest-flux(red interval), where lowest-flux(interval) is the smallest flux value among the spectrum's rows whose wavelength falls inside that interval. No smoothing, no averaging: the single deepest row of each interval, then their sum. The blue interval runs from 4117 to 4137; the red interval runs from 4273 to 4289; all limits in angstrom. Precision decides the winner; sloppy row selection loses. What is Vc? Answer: 3.25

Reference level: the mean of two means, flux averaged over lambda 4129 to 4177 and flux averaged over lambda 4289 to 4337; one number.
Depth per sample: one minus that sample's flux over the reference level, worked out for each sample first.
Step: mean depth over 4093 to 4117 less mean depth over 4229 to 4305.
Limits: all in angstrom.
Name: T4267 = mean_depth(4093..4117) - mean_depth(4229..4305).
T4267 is -0.017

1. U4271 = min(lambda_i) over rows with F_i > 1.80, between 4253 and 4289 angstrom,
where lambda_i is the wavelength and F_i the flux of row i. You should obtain 4255.0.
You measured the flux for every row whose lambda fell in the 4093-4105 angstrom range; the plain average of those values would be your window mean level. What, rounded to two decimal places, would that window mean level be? 2.11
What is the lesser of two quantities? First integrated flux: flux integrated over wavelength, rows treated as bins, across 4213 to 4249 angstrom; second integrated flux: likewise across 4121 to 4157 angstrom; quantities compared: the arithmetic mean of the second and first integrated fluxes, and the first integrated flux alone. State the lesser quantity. 69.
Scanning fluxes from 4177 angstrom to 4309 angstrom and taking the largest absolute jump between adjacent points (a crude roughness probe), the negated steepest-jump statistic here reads -0.24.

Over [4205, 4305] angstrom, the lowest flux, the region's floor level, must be 1.514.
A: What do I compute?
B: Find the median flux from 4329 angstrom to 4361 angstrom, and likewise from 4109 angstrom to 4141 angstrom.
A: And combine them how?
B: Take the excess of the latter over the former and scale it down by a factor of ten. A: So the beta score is 0.018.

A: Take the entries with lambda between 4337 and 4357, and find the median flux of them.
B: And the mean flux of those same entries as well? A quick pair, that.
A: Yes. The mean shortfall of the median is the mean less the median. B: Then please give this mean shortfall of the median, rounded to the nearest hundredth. 0.42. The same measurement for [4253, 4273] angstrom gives 0.02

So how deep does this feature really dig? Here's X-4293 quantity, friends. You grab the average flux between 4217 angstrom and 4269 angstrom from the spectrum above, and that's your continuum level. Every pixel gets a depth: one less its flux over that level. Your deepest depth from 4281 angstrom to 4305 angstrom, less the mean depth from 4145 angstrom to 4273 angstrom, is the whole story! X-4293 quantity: 0.210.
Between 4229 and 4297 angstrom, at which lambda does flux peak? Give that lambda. 4283.0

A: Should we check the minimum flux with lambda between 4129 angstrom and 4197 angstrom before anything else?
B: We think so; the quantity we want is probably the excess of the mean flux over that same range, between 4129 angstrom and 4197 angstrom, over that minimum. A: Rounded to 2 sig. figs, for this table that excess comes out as 0.21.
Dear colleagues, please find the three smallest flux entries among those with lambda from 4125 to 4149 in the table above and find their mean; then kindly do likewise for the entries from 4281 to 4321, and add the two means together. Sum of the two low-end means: 3.36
